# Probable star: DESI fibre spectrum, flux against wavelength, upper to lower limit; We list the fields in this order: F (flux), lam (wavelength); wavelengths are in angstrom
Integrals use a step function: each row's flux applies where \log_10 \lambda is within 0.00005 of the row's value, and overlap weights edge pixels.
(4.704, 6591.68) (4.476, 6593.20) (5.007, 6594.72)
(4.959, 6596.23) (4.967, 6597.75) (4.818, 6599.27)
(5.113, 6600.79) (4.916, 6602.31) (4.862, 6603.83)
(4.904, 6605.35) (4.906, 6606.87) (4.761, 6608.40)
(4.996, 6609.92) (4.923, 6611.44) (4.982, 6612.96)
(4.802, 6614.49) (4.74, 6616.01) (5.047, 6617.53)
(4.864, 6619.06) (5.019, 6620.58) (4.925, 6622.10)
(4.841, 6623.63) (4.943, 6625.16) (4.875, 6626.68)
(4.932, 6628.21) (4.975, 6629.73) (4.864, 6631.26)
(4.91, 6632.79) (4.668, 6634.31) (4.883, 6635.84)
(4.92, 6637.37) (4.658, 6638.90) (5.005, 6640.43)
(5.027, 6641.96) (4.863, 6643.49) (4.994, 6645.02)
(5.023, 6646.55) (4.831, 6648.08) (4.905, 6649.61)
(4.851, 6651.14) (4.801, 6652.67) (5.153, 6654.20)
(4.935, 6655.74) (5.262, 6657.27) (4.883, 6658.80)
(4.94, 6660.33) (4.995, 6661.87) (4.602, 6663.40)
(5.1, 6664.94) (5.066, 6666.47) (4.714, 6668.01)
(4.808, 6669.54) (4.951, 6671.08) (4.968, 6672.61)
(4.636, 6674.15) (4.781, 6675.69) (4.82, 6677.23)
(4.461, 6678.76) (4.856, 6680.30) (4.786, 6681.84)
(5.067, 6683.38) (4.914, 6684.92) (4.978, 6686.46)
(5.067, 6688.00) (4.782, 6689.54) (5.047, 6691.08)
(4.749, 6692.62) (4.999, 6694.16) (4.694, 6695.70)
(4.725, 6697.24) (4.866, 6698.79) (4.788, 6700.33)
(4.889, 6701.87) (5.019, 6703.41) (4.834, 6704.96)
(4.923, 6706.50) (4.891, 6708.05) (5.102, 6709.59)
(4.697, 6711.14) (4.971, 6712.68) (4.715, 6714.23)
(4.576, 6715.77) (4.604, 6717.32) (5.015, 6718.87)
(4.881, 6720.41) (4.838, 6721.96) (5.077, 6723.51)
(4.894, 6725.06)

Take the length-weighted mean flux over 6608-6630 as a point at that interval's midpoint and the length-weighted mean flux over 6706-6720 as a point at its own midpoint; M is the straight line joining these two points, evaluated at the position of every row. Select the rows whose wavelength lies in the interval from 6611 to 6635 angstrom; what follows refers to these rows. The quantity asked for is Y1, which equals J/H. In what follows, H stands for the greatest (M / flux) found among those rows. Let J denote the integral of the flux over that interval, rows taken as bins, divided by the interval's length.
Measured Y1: 4.67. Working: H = 1.049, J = 4.90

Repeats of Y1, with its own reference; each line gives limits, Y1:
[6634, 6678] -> 4.63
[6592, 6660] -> 4.45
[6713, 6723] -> 4.54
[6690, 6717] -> 4.59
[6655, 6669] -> 4.67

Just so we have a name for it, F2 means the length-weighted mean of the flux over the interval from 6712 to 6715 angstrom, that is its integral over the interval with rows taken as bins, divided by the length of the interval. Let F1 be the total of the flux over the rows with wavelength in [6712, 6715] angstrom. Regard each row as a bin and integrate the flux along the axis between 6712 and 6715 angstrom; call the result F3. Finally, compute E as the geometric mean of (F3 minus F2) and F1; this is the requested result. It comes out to 9.7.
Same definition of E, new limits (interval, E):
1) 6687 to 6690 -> 9.9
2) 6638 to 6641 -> 9.7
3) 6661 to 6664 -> 9.6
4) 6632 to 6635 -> 9.6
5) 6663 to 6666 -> 9.8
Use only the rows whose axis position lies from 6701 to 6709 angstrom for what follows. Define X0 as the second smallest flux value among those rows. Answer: 4.889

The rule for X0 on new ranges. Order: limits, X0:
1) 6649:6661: 4.851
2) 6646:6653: 4.831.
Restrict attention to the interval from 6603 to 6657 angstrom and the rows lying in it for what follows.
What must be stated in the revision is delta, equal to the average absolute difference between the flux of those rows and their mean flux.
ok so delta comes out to 0.08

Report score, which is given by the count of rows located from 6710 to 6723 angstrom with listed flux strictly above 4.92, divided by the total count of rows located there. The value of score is 0.25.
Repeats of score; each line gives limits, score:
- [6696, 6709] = 0.25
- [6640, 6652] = 0.50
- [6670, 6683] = 0.25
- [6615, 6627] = 0.50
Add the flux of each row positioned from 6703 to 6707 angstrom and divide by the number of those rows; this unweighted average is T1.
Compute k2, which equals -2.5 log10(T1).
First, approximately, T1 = 4.93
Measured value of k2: -1.731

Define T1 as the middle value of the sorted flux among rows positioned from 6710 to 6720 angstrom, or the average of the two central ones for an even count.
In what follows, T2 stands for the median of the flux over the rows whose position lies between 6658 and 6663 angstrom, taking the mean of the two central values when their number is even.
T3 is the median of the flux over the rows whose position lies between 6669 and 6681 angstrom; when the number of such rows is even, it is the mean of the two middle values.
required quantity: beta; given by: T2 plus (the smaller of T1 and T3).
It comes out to 9.65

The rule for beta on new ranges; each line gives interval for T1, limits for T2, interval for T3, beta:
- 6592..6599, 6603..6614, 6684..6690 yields 9.85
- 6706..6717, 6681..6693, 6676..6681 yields 9.77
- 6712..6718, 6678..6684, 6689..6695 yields 9.48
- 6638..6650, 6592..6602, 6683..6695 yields 9.91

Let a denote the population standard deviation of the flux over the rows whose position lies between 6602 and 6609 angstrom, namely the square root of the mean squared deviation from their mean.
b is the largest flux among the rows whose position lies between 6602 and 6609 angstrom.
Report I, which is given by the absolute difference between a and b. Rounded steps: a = 0.06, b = 4.916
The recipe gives 4.86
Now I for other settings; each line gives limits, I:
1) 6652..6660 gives 5.09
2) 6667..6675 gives 4.84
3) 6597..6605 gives 5.01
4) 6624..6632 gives 4.93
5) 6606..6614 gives 4.91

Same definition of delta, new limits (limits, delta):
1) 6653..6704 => 0.14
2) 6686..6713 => 0.11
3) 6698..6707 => 0.06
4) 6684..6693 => 0.11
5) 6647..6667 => 0.13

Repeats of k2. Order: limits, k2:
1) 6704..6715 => -1.720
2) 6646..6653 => -1.722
